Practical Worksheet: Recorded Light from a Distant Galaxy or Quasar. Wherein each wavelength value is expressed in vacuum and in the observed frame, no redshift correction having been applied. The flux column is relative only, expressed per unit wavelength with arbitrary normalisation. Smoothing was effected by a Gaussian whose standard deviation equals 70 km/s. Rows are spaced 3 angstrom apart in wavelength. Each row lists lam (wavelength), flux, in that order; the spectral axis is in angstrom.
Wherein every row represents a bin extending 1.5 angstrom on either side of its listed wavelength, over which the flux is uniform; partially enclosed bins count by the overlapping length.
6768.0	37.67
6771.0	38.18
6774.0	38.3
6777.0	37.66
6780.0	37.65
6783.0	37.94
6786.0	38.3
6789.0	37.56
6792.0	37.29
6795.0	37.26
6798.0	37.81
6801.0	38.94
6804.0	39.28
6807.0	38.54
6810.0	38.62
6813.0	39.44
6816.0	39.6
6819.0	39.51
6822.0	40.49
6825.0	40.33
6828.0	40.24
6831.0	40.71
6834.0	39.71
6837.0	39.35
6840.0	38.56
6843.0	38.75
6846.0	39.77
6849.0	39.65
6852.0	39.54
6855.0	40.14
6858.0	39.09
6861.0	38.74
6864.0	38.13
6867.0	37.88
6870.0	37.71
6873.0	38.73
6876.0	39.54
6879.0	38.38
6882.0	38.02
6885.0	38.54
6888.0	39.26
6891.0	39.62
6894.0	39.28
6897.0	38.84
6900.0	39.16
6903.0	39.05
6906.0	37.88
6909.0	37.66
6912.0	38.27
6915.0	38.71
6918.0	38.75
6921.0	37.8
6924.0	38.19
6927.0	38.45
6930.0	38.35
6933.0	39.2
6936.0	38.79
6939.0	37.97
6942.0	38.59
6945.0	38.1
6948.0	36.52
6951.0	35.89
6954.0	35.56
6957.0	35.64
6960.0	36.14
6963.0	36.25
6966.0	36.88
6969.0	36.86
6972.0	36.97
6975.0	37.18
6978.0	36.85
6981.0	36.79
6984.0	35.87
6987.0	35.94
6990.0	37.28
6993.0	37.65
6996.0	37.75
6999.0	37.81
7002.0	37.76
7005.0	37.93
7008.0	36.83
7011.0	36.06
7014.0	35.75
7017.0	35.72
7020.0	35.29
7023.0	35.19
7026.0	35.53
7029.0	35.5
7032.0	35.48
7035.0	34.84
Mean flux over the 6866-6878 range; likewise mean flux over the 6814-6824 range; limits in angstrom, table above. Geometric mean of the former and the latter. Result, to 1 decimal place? 39.2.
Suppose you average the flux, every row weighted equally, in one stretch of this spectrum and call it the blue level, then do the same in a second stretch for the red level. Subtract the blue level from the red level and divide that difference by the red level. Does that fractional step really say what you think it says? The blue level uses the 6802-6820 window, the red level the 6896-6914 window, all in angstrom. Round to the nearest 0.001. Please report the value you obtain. -0.018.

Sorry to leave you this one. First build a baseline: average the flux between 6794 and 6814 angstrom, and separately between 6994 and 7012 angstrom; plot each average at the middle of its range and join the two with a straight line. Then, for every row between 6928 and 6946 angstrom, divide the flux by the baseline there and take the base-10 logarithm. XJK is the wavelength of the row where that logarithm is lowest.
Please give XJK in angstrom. 6939.0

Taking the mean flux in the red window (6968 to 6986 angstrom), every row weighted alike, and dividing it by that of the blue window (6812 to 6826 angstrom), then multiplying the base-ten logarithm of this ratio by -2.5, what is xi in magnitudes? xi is 0.09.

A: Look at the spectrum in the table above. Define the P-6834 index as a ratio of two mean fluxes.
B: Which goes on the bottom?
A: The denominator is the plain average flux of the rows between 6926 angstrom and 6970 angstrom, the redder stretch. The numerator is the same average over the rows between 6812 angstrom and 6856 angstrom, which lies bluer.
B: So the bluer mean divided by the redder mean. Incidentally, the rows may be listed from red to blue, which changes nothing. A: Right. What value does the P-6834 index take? 1.07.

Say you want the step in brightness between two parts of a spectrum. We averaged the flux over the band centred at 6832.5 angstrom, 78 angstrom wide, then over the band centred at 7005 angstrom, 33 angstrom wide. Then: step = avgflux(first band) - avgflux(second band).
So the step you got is 2.3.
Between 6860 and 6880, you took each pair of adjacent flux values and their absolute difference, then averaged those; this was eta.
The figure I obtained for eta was 0.67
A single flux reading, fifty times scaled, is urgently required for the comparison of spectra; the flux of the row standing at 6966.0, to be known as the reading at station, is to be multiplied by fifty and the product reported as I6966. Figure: 1844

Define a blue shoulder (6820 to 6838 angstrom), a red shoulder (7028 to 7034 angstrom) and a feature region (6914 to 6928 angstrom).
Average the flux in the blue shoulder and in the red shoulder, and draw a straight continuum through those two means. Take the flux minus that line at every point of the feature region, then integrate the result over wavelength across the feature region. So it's 5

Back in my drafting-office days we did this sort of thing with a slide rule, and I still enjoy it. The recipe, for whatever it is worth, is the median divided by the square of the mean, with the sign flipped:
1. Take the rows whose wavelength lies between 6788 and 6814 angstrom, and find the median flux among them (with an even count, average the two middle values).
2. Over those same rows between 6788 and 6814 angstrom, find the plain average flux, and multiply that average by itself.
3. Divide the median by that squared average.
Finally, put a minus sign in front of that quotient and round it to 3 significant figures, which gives -0.0263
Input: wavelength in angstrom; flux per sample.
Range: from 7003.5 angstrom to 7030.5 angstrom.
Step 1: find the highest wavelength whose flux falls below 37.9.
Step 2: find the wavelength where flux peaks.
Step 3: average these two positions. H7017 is 7017.0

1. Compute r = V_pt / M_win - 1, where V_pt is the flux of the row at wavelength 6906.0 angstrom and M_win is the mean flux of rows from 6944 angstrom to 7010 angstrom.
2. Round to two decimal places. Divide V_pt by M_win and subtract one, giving 0.03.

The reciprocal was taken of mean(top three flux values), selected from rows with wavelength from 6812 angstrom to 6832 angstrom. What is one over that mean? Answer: 0.0247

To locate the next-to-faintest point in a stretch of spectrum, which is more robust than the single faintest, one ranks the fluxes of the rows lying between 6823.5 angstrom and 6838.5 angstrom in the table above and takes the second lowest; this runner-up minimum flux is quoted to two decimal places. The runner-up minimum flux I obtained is 39.71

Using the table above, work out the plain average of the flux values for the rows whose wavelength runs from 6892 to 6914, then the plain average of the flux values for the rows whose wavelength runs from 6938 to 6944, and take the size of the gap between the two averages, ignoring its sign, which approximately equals 0.3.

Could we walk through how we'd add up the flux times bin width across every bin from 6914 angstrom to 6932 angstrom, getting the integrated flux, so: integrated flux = 691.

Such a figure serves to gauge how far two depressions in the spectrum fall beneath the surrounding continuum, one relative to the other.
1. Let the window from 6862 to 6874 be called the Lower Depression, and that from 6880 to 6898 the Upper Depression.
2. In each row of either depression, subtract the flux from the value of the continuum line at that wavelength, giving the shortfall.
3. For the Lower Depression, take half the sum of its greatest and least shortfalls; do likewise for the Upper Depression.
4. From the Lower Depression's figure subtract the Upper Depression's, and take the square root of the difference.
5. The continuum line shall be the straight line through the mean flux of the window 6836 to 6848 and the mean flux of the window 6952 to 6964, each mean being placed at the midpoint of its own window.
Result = 1.01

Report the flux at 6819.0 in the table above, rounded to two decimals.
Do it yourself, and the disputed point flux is 39.51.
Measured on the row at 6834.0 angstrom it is 39.71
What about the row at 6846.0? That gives 39.77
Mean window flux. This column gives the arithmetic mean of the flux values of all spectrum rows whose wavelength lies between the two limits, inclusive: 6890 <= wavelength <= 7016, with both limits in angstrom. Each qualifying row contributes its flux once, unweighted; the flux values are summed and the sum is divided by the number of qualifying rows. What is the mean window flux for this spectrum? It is 37.5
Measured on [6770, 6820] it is 38.3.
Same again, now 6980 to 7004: 37.1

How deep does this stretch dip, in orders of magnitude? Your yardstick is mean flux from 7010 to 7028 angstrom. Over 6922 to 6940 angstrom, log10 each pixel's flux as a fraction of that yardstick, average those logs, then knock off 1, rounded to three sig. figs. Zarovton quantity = -0.966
